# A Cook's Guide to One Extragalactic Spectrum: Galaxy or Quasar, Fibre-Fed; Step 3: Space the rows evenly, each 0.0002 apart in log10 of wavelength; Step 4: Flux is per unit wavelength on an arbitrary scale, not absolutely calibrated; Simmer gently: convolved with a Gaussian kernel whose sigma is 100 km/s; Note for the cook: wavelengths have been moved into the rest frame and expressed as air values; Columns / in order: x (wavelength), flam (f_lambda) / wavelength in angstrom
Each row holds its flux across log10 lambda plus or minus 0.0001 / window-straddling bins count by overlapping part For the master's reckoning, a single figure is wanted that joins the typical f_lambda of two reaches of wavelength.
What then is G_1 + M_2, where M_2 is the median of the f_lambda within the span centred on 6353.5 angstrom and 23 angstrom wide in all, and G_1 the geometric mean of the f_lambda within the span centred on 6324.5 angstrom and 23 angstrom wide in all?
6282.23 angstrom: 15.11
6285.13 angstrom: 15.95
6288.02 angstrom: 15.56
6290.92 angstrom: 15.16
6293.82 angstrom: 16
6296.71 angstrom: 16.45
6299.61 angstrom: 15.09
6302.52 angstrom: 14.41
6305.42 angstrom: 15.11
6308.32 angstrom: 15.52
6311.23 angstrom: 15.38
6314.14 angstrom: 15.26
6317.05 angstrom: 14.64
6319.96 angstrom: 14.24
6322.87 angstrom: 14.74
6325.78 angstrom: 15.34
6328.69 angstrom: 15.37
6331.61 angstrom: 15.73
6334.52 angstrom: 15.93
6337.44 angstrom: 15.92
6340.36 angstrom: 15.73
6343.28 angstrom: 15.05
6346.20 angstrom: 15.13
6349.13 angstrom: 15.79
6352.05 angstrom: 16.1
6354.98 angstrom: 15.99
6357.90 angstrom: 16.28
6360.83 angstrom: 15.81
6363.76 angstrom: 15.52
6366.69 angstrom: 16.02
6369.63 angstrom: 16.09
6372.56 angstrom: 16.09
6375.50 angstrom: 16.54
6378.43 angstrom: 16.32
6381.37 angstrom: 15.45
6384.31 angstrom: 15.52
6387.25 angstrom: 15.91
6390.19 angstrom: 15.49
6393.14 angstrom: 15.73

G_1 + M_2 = 30.9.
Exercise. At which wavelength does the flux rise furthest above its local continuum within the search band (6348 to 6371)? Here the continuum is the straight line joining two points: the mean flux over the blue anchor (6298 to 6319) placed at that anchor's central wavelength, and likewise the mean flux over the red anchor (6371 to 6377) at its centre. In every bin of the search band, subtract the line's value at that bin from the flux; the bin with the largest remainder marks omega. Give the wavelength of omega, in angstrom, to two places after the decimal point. 6357.90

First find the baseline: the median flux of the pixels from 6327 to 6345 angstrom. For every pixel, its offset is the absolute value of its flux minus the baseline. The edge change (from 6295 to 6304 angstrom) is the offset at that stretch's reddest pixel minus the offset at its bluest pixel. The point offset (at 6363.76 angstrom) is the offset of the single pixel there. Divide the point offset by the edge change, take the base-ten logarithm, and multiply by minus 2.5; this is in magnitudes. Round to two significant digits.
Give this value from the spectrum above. 1.1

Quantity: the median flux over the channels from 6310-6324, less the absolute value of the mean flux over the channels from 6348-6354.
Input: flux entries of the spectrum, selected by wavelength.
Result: -1.2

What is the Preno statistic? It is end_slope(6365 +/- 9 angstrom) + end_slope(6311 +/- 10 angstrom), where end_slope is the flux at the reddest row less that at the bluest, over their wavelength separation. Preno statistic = -0.023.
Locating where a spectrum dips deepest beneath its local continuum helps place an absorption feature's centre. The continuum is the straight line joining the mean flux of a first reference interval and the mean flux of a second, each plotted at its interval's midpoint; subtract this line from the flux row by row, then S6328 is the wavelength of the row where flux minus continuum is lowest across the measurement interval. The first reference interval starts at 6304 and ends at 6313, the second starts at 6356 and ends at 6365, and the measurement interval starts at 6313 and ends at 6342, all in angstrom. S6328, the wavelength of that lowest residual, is 6319.96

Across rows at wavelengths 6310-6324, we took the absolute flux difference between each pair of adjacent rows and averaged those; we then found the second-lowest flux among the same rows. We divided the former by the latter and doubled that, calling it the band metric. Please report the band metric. 0.056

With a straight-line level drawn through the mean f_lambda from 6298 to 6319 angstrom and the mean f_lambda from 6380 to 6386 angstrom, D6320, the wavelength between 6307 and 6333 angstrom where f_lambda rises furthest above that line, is 6331.61 angstrom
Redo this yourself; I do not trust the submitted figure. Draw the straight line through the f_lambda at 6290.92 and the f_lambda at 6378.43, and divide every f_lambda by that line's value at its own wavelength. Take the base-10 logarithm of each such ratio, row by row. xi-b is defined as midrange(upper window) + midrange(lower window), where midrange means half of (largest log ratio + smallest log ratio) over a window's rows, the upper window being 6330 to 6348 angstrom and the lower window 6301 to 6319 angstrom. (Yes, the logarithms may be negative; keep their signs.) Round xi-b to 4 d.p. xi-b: -0.0201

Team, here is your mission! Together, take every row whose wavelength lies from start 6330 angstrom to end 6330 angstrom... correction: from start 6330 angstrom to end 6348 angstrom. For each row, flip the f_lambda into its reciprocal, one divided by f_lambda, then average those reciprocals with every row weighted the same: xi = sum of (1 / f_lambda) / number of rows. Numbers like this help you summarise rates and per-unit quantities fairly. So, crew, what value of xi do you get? 0.0642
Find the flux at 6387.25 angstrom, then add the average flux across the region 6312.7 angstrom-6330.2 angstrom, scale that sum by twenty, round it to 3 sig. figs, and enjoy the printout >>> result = 617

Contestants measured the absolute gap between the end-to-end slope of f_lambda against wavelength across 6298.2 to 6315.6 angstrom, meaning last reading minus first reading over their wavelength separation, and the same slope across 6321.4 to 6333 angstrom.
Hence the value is 0.102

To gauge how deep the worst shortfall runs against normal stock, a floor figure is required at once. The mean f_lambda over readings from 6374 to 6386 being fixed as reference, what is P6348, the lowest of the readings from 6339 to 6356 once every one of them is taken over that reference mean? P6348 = 0.94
